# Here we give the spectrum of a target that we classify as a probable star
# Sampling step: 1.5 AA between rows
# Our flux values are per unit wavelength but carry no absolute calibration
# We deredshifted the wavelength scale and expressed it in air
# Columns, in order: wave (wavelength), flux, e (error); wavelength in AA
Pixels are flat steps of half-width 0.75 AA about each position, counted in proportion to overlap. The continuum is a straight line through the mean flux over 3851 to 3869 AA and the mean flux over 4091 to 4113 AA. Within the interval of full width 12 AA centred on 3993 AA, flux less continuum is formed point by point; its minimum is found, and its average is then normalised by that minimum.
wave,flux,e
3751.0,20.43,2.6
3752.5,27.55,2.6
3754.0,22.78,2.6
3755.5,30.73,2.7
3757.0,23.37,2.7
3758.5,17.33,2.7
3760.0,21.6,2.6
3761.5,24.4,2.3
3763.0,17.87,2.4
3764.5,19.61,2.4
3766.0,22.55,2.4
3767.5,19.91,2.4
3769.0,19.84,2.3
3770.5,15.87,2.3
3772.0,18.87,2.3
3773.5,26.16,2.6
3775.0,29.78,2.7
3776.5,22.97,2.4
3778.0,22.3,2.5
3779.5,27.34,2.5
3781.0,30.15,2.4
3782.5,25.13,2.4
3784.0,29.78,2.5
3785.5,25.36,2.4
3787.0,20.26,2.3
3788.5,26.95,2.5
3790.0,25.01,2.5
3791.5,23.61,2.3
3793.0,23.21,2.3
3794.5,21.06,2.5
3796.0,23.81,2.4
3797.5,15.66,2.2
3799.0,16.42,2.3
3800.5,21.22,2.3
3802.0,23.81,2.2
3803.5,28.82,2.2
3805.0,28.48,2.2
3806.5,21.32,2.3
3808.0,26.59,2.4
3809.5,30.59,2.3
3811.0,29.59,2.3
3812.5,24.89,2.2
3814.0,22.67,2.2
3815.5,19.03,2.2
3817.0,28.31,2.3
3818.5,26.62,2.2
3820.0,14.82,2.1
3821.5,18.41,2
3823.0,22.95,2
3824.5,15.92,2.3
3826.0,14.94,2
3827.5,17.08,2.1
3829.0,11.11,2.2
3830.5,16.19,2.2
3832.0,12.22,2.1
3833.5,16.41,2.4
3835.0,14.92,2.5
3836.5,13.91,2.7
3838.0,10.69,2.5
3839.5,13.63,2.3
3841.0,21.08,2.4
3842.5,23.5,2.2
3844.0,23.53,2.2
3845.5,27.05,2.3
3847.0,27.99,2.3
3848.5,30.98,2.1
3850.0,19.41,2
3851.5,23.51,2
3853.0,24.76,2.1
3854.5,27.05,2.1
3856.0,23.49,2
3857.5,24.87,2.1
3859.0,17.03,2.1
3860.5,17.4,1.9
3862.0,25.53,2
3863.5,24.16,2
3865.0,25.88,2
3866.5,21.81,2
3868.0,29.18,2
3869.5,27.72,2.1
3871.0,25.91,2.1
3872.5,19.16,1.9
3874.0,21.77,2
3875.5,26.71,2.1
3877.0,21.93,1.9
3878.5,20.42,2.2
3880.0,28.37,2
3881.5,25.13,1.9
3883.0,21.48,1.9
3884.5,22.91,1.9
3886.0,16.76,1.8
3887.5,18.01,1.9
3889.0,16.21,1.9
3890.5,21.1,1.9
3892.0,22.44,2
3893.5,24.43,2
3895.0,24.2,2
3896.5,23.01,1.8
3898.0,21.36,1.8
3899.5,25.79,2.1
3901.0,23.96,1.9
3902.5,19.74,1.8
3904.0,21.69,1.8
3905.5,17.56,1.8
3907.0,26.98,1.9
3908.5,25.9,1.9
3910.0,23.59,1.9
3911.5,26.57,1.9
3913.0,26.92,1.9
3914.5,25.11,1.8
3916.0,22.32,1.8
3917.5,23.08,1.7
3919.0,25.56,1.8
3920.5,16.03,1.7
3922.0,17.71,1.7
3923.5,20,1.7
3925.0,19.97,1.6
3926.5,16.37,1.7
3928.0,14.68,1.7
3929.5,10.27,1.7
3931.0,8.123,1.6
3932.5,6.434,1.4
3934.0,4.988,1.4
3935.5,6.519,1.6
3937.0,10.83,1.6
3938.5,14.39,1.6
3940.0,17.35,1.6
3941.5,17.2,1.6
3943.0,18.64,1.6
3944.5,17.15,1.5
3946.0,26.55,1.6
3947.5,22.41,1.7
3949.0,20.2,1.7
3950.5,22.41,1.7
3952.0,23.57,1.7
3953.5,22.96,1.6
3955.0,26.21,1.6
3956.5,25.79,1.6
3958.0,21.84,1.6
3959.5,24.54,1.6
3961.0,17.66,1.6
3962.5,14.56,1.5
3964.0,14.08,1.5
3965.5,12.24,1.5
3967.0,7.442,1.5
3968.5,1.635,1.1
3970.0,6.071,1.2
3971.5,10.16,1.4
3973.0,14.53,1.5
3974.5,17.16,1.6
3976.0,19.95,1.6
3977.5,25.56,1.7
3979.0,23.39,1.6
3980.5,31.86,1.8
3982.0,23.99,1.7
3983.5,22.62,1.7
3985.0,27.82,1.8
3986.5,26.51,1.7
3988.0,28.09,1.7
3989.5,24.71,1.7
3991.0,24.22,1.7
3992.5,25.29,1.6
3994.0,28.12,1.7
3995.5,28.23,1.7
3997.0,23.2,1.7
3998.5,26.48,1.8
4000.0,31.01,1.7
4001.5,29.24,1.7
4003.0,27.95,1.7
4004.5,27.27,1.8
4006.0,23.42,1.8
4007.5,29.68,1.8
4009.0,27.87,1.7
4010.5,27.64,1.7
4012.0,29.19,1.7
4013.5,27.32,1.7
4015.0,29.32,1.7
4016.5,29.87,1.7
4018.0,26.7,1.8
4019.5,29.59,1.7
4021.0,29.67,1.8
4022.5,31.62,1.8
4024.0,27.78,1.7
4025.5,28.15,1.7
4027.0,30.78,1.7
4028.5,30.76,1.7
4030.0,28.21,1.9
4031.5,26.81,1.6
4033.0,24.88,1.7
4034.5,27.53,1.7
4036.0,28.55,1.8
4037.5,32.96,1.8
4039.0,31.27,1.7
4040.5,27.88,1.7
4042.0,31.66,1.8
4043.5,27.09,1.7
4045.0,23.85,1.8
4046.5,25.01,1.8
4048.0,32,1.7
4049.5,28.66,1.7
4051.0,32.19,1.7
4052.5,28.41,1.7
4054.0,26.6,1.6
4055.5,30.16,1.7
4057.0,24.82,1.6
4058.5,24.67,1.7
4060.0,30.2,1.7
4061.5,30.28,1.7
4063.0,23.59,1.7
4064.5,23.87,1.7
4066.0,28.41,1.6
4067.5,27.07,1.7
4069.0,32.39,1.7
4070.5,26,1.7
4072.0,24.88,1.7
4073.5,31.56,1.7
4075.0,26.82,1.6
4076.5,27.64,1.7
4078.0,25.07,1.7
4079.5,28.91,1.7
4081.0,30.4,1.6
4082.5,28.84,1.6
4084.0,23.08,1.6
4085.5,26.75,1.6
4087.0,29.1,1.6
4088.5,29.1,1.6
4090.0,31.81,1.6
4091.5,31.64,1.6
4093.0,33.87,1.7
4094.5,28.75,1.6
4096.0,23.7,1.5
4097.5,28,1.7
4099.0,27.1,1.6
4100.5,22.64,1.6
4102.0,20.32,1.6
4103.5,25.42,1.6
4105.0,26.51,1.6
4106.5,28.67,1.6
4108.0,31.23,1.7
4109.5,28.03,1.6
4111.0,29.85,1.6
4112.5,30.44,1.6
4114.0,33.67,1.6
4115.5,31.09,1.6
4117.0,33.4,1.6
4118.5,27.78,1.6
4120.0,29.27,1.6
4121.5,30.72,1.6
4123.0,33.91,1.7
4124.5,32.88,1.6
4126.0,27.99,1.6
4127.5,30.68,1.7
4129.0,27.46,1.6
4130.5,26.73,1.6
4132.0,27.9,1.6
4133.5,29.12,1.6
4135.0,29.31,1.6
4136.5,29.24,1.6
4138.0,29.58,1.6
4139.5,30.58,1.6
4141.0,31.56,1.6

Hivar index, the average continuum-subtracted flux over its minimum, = -0.04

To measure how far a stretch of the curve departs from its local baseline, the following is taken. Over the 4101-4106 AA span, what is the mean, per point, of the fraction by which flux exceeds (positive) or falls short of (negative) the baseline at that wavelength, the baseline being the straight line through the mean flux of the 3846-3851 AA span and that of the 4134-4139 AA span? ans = -0.17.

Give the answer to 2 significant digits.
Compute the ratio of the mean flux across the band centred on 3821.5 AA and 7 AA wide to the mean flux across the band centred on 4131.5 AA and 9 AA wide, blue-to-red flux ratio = 0.69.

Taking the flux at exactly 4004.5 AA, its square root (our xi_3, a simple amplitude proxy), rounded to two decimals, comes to 5.22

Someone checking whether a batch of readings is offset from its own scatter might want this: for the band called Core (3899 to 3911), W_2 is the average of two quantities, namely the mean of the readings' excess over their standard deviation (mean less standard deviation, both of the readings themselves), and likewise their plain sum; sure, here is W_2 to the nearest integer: 103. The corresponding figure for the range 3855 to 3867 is 100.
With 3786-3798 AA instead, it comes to 99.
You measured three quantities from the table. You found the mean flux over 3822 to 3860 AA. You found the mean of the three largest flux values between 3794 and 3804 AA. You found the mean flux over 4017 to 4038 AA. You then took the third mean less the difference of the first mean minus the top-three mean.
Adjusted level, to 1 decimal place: 34.6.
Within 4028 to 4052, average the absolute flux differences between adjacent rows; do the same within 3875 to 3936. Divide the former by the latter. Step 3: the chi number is 1.1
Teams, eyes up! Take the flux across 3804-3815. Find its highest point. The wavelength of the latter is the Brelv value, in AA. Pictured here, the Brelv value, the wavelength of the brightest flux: 3809.5 AA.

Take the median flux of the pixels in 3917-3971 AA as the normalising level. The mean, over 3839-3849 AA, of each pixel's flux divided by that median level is 1.39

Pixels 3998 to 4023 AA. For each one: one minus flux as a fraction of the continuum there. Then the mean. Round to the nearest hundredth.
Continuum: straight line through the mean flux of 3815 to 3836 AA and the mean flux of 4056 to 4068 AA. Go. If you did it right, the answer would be -0.15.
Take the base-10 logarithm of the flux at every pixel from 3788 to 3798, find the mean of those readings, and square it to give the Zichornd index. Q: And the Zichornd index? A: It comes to 1.8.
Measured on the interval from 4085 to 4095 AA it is 2.2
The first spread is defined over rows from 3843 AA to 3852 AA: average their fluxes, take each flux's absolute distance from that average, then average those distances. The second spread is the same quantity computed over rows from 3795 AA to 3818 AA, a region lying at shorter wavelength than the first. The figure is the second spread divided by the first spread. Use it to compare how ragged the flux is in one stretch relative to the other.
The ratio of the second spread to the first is 1.2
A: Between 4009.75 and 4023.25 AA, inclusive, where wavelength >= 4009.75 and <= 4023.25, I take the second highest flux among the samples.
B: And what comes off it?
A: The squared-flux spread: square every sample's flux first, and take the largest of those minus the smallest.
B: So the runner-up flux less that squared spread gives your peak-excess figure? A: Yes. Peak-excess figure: -257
